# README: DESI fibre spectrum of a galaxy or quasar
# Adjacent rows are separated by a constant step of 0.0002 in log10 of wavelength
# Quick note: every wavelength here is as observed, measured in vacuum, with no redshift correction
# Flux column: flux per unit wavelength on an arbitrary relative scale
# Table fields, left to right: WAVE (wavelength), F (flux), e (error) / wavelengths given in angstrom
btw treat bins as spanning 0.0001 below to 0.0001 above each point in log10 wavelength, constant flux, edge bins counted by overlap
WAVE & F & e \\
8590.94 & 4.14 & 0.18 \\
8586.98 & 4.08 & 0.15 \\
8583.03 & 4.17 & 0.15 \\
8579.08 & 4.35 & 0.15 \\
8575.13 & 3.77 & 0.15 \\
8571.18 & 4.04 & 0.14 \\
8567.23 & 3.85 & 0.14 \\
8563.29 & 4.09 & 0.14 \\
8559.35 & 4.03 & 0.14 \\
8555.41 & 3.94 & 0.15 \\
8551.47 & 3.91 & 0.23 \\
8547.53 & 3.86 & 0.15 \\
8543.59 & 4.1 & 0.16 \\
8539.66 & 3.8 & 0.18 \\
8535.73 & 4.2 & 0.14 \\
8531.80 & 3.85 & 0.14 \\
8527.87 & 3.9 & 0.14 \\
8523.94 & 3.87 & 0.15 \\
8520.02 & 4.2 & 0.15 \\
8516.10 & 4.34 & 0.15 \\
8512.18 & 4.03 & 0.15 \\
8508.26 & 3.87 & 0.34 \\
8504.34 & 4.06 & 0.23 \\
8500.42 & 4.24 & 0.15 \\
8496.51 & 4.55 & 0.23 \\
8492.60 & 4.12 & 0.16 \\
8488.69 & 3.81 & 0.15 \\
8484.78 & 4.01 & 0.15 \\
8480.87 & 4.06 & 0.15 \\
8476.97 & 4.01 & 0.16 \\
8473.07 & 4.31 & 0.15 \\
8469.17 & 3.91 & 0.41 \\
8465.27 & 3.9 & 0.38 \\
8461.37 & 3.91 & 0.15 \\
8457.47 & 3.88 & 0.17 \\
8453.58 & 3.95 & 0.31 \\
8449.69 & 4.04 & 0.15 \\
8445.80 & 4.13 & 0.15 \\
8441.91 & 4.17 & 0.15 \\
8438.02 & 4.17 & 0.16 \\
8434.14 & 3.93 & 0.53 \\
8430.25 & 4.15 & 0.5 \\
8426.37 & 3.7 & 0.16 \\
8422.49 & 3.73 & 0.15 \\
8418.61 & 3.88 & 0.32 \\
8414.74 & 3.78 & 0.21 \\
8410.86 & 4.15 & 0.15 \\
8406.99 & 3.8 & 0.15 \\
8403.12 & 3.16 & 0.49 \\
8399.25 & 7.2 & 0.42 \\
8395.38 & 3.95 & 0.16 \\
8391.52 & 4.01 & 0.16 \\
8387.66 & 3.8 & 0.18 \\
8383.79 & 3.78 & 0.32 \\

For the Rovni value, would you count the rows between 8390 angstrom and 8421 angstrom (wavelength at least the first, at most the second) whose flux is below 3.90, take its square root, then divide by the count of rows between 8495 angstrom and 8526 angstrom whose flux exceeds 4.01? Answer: 0.3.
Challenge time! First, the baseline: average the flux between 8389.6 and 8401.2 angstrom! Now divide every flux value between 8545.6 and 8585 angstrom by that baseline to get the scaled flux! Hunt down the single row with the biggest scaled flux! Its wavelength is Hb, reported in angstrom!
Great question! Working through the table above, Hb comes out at 8579.08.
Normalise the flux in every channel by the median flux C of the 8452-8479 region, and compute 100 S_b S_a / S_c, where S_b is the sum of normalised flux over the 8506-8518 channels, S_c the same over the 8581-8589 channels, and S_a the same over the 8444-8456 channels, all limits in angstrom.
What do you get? 460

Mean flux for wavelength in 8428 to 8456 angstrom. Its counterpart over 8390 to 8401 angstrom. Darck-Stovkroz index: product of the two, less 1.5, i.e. 19.1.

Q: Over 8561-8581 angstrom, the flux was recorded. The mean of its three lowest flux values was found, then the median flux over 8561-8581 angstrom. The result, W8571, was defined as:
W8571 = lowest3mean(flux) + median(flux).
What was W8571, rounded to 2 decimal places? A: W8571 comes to 7.93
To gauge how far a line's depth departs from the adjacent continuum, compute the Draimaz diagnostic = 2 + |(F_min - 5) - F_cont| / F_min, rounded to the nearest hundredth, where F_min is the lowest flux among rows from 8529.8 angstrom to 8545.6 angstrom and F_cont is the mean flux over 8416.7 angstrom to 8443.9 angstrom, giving 3.36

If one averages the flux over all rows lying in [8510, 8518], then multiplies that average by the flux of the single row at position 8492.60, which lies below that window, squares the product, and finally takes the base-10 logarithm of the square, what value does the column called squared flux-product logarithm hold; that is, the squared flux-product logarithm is 2.47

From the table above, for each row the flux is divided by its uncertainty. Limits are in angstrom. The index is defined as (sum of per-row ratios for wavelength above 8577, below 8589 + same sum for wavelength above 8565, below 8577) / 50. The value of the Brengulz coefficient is 3.31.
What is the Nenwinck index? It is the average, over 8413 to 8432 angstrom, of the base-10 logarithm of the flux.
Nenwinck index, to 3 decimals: 0.585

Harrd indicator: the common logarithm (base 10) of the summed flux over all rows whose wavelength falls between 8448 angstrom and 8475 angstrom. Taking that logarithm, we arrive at 1.45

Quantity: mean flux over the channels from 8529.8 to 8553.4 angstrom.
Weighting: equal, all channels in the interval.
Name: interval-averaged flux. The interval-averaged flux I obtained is 3.953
